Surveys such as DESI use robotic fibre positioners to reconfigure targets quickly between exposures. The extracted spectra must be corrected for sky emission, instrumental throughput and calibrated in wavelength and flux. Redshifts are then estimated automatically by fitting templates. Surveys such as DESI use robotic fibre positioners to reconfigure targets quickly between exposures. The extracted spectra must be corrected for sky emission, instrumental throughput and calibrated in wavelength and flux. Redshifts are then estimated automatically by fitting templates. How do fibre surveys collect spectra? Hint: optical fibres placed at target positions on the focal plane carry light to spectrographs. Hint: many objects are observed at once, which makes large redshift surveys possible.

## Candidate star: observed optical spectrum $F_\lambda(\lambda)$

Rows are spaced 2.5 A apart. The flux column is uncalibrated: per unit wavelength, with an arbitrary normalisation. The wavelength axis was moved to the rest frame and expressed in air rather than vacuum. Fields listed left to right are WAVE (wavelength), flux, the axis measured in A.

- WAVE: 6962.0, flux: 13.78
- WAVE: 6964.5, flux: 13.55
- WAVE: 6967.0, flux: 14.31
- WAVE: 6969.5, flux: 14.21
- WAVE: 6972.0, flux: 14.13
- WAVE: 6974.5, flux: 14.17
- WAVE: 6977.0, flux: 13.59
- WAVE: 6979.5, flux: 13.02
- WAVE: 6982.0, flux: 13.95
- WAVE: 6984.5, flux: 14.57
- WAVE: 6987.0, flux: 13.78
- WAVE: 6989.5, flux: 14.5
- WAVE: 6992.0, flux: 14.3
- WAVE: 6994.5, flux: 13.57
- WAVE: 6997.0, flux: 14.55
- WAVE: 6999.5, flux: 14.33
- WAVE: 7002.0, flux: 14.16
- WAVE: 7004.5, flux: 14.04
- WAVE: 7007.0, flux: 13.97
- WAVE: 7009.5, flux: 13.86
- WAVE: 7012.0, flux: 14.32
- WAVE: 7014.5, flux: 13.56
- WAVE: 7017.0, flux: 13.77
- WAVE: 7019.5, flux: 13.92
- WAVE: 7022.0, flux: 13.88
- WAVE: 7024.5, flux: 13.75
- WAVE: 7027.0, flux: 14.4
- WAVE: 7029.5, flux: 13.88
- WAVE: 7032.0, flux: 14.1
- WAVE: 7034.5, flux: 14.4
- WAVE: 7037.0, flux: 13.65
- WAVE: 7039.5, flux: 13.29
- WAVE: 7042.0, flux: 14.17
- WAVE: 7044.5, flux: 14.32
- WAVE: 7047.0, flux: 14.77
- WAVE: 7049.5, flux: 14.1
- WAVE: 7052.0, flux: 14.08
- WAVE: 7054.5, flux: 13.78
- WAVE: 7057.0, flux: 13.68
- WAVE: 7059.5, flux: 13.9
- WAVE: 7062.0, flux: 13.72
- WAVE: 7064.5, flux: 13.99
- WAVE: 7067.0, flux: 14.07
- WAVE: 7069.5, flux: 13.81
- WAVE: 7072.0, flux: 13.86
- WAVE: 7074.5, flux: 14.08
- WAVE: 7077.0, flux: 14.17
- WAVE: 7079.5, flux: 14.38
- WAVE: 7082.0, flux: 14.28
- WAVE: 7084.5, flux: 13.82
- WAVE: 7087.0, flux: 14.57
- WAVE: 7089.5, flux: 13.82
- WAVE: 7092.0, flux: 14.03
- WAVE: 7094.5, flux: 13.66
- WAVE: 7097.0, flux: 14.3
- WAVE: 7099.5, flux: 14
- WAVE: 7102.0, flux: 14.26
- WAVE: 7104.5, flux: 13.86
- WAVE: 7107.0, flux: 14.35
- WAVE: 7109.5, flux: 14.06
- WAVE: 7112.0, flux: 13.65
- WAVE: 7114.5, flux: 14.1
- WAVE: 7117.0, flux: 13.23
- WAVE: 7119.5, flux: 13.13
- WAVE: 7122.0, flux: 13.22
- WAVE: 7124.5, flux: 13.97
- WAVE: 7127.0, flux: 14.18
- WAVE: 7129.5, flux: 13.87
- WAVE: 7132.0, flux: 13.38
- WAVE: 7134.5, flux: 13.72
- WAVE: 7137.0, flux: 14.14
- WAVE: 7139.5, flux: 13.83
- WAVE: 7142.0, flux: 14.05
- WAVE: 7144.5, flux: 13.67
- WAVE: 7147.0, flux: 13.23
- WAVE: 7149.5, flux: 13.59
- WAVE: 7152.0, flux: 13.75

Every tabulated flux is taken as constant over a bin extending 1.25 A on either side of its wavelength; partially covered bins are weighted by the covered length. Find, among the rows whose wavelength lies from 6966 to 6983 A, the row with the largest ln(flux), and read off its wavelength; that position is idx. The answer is 6967.0 A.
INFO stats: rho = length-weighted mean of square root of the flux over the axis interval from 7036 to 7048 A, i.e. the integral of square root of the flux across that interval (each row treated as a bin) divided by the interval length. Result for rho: 3.75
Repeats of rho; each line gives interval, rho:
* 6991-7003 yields 3.77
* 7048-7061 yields 3.73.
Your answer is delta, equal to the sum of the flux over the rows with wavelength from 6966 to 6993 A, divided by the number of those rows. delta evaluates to 14.0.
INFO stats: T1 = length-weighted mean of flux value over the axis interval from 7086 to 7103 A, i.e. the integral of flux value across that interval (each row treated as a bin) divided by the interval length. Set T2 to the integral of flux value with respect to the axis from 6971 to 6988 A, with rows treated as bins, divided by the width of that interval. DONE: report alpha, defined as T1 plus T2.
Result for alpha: 27.97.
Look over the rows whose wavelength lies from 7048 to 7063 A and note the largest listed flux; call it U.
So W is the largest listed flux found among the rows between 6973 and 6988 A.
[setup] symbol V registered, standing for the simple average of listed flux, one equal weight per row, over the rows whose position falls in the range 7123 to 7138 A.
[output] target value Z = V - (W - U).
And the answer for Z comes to 13.4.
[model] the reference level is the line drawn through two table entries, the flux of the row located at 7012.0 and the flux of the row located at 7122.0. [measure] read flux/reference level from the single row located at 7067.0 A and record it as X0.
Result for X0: 1.02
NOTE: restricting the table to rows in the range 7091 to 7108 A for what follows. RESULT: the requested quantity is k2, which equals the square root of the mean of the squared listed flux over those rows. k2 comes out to 14.1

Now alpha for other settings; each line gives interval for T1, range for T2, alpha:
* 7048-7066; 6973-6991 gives 27.86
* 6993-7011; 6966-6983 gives 27.98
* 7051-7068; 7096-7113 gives 27.95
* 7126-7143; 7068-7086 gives 27.94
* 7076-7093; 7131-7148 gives 27.88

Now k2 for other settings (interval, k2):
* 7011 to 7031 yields 13.9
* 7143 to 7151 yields 13.5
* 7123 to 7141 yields 13.9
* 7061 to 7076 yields 13.9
